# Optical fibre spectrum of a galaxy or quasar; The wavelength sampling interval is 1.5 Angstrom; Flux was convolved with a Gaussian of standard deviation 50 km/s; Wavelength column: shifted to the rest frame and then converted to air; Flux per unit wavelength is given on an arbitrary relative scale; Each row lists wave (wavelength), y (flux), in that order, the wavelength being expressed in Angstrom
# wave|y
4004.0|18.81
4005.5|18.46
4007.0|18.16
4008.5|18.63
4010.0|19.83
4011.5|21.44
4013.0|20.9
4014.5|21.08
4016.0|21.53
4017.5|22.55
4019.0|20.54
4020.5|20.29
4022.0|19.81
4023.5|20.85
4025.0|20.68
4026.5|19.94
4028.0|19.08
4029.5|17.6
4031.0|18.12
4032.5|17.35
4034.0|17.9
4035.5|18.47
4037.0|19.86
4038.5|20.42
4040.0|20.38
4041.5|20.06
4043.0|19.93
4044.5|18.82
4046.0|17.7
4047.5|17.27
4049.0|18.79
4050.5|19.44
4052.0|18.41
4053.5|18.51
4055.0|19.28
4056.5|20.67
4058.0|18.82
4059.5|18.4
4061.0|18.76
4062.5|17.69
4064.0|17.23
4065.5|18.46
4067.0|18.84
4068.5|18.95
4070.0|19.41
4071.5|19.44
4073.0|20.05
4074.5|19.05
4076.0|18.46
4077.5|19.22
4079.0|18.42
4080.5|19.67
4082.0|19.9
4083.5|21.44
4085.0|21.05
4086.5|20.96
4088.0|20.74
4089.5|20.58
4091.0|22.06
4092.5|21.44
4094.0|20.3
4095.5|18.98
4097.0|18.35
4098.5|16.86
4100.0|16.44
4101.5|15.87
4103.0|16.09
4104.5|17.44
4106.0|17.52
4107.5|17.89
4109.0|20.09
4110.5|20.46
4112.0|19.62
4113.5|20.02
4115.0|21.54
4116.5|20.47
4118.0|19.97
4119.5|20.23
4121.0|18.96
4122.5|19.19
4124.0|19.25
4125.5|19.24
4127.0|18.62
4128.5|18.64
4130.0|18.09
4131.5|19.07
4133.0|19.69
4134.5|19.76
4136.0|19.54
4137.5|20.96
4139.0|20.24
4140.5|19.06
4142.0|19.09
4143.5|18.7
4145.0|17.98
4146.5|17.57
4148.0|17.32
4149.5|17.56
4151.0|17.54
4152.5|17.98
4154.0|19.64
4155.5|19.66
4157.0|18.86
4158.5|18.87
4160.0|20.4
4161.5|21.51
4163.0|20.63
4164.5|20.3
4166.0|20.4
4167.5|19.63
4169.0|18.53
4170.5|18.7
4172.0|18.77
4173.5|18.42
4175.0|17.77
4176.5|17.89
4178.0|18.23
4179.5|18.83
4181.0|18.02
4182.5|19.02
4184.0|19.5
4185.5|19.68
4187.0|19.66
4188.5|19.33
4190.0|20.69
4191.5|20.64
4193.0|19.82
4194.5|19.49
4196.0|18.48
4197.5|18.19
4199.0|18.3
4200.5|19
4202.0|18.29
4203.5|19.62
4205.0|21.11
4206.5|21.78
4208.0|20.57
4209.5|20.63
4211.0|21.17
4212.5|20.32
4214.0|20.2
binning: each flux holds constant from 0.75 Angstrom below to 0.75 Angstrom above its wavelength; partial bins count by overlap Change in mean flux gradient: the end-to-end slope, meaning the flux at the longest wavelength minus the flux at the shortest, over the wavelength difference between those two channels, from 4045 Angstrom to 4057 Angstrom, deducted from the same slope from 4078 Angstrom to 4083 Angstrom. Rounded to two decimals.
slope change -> 0.21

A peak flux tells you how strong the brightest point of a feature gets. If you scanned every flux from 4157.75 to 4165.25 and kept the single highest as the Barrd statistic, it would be 21.51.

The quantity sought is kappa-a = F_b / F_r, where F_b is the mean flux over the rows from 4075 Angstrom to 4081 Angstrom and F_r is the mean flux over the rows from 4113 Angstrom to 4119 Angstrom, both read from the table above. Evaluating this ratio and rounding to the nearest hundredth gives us 0.92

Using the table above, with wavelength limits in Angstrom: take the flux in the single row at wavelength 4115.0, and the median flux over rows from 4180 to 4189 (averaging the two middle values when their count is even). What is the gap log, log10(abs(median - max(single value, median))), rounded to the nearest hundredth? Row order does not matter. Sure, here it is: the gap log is 0.33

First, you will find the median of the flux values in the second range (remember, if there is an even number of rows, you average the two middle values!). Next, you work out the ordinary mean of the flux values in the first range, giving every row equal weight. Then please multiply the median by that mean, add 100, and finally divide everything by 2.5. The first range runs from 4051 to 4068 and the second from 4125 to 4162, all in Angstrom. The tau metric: 182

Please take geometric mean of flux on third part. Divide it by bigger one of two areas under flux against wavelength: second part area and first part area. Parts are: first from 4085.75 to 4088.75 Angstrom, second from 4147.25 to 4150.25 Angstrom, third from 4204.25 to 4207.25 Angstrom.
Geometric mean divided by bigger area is 0.343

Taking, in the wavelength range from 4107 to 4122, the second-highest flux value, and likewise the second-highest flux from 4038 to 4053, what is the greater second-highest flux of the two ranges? 20.5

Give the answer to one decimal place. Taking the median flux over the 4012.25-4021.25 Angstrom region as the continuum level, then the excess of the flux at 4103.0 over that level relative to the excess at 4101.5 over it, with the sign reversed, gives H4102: -1.0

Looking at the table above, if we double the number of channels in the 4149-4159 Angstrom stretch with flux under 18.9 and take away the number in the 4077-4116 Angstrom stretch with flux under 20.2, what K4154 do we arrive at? -6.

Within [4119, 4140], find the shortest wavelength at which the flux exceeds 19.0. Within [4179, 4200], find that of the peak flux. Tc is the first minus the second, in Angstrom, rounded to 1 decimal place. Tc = -70.5 Angstrom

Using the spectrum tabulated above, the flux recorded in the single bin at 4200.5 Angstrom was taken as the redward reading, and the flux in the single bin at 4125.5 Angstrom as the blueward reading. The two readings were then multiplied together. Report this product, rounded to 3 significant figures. 366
